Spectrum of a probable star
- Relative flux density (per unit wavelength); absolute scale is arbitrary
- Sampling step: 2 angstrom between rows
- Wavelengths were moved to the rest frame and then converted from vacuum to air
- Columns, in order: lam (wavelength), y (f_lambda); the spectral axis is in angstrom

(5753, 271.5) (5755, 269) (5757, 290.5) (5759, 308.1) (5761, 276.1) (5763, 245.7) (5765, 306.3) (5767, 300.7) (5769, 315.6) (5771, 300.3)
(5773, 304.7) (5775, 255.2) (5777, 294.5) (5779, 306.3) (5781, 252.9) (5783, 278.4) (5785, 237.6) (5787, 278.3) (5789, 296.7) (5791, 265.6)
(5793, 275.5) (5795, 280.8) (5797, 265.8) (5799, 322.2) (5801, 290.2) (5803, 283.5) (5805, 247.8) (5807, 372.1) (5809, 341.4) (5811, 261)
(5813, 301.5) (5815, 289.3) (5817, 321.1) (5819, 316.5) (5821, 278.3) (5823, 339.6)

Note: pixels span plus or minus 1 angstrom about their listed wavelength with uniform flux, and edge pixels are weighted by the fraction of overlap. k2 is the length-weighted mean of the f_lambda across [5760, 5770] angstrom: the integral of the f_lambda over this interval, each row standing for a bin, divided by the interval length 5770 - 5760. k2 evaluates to 289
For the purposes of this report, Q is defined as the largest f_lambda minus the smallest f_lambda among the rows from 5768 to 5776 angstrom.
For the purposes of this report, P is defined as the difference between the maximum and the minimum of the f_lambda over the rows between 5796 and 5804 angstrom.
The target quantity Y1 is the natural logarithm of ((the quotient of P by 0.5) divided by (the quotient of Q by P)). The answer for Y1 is 4.66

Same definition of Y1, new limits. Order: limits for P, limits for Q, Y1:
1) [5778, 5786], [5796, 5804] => 5.12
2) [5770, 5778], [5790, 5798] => 5.78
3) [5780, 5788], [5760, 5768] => 4.01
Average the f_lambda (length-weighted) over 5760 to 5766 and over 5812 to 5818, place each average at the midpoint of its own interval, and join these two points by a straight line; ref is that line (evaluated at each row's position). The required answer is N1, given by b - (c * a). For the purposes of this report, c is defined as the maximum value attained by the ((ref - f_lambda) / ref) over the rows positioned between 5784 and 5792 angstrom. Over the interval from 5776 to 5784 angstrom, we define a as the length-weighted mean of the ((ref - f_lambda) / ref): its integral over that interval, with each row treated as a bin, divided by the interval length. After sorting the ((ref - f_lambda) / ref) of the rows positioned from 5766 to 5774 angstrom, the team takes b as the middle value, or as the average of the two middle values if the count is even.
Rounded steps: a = 0.01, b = -0.08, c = 0.175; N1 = -0.08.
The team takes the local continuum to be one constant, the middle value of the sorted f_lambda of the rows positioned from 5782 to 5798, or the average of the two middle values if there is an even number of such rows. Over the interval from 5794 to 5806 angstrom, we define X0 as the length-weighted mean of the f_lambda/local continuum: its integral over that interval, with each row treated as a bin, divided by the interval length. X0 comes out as 1.02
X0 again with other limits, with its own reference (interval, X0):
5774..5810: 1.03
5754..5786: 1.03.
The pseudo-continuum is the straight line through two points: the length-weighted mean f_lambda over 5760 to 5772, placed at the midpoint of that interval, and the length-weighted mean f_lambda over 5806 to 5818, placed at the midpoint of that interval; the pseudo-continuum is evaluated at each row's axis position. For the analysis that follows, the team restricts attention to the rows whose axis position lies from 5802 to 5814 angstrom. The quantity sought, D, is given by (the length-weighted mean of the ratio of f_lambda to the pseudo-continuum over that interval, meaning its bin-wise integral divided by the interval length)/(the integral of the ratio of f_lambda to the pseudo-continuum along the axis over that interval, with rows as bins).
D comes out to 0.083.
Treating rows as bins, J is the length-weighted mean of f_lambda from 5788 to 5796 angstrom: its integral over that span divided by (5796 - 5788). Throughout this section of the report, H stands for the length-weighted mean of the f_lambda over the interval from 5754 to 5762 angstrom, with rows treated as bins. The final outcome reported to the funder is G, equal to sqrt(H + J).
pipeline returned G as 23.8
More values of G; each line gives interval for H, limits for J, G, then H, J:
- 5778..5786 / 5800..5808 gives 23.8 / 269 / 298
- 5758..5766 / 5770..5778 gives 23.9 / 284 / 289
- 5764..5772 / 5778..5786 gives 24.0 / 306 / 269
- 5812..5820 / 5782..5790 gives 24.1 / 307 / 273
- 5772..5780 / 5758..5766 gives 24.0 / 290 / 284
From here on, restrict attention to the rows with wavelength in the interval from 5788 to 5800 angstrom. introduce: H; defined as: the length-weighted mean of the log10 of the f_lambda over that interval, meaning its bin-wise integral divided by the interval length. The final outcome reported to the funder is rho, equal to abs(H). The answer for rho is 2.45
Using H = 2.45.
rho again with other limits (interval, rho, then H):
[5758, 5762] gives 2.46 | 2.46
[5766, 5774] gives 2.48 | 2.48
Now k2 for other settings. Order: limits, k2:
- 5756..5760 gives 299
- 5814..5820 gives 309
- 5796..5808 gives 297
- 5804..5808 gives 310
